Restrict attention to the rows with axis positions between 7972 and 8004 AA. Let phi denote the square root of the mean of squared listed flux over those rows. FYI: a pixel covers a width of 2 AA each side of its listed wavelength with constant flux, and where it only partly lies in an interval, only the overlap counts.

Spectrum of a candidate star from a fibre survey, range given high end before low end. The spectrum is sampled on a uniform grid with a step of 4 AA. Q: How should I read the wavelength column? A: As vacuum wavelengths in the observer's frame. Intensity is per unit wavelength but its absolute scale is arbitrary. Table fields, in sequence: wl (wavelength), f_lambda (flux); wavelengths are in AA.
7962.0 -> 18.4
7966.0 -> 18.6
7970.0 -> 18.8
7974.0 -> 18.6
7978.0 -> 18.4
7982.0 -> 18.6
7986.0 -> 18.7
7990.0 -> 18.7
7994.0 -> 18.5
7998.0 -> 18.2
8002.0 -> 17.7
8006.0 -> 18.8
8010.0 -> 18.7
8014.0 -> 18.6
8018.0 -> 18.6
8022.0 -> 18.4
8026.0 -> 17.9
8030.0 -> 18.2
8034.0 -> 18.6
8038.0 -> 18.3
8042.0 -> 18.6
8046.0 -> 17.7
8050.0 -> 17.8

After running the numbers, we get 18.4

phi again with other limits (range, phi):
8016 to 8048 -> 18.3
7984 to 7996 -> 18.6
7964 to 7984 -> 18.6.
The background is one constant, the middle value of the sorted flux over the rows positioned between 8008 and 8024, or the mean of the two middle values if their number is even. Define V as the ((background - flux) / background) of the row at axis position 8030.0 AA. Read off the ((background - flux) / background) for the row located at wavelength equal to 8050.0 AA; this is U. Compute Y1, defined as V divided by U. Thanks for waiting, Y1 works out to 0.5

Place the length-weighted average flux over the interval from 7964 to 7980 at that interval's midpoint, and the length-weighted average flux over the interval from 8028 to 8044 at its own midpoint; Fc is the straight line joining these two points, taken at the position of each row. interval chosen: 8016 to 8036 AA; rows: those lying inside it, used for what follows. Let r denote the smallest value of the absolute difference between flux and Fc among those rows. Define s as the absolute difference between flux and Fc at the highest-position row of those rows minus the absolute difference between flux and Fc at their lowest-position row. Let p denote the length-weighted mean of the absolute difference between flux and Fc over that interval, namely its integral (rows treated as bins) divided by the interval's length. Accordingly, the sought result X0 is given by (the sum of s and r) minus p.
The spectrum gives -0.12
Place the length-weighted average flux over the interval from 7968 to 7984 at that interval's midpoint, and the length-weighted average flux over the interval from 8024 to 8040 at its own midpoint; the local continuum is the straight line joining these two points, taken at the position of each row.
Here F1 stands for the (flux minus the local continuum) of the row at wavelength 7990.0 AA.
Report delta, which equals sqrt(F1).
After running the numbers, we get 0.43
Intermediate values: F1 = 0.19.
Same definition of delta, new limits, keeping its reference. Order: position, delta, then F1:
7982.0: 0.19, 0.04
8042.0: 0.64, 0.41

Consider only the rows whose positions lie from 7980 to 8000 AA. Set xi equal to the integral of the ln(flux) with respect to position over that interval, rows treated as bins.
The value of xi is 58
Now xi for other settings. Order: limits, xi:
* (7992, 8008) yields 47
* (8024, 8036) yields 35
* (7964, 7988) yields 70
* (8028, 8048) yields 58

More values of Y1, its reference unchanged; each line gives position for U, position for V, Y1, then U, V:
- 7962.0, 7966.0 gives 0.0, 0.011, 0.000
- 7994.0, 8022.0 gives 2.0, 0.005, 0.011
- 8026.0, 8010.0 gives -0.1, 0.038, -0.005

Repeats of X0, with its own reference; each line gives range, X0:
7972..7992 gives 0.05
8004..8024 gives -0.33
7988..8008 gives -0.14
